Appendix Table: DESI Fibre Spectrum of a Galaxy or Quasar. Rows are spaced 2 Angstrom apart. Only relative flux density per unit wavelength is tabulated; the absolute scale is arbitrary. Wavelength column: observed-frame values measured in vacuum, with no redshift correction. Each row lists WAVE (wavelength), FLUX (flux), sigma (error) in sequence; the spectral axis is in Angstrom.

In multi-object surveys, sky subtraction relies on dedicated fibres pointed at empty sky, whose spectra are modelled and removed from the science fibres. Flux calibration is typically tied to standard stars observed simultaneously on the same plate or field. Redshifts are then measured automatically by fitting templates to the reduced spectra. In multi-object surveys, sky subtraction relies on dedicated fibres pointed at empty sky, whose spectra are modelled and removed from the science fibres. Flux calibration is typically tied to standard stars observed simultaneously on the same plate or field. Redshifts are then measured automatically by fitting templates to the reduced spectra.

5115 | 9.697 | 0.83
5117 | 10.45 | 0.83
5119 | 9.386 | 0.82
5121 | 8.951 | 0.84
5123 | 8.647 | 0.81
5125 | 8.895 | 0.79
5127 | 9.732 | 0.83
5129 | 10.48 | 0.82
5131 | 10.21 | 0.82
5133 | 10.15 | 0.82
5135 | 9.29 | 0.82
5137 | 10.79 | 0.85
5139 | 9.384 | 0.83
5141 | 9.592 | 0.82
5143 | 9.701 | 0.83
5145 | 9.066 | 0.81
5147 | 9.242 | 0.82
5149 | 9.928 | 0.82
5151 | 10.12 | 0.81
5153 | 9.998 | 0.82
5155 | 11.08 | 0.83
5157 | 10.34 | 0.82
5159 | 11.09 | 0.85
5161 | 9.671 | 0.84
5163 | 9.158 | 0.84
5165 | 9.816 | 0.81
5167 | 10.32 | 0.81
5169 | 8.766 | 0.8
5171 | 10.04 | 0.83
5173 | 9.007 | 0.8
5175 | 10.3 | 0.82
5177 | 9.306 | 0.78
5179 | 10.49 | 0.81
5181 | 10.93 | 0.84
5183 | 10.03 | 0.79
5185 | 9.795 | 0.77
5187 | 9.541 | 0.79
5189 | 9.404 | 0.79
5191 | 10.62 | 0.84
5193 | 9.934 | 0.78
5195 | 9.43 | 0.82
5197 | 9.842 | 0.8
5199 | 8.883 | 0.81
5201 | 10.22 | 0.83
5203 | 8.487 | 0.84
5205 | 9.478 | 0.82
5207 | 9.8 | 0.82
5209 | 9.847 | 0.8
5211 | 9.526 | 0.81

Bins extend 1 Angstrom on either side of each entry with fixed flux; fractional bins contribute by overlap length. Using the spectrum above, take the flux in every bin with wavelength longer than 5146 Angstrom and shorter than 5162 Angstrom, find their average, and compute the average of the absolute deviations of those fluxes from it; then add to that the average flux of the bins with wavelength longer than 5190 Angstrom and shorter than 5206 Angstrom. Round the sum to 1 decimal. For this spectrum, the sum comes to 10.1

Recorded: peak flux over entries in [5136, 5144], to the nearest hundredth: 10.79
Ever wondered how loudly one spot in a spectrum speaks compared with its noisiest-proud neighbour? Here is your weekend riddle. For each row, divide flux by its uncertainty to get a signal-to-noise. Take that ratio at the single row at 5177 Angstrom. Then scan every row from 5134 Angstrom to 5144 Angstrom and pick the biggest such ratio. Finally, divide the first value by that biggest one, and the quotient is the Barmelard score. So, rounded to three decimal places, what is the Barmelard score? 0.940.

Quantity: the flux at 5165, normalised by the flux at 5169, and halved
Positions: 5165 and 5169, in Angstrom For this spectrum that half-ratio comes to 0.560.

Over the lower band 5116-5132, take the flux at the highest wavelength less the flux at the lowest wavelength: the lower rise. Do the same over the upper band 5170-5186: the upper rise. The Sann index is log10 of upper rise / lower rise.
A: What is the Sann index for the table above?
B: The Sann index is 0.01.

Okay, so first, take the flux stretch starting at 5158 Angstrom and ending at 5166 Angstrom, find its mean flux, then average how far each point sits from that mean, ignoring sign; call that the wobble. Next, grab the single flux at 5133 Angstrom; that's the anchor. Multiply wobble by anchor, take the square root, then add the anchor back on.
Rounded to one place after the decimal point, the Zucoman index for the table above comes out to 12.6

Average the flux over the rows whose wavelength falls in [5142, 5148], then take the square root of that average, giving 3.06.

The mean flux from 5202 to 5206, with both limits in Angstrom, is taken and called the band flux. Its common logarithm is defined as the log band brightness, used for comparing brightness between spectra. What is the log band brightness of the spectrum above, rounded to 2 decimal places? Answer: 0.95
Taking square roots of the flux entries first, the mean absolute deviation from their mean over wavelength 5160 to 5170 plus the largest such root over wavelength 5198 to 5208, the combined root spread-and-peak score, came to 3.27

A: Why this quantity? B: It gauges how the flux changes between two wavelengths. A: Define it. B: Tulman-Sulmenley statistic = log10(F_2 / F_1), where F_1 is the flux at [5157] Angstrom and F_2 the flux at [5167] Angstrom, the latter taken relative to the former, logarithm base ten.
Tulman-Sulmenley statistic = 0.00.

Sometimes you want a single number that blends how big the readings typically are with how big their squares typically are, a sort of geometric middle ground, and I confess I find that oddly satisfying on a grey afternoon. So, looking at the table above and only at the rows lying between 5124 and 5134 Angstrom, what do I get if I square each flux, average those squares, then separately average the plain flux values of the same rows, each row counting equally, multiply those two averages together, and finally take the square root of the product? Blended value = 31.2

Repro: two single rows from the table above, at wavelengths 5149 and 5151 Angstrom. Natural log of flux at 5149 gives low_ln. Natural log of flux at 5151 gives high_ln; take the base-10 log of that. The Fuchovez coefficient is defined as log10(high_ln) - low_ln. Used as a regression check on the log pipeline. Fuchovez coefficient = -1.93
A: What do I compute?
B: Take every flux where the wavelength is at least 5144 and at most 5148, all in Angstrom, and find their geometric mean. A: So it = 9.15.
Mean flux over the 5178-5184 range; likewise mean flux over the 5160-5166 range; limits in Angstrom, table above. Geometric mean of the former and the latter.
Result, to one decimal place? 10.0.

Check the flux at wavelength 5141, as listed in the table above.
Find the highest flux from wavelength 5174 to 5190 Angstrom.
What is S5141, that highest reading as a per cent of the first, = 114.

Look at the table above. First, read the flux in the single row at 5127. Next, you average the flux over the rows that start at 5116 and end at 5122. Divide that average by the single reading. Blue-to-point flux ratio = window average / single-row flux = 0.99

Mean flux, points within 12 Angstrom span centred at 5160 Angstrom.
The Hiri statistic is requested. 10.2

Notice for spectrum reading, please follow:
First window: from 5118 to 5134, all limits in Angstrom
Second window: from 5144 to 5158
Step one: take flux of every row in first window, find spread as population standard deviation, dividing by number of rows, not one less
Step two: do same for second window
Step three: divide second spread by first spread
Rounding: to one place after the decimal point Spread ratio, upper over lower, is 1.0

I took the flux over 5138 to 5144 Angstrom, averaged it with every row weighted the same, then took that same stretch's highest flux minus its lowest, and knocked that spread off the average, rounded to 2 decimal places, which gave 9.24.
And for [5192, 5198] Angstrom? 9.23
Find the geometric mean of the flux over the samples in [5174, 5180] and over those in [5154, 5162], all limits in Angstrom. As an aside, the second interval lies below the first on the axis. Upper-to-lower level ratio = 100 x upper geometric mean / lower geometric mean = 95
